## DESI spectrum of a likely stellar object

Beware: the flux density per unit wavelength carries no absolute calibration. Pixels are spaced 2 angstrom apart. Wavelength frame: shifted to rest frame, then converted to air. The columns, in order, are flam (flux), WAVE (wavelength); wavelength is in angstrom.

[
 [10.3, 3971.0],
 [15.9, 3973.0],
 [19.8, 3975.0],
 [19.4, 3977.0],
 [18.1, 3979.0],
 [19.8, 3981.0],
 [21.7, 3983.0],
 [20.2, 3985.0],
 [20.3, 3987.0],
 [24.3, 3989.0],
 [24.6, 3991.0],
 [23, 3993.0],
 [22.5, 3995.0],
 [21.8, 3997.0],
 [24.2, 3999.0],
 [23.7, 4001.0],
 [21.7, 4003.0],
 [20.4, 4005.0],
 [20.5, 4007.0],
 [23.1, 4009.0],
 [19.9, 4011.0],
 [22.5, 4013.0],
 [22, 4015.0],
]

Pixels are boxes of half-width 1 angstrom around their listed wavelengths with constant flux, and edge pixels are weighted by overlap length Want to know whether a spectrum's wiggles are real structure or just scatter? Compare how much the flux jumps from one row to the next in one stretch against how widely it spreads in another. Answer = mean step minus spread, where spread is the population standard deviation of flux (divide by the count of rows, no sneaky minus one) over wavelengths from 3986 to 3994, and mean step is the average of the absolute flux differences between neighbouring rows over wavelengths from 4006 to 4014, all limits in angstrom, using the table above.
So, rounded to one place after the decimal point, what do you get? 1.1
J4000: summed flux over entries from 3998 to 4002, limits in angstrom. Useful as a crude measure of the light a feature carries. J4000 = 48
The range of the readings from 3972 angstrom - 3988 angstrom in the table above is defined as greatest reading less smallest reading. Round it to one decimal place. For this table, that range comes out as 5.8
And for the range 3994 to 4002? 2.4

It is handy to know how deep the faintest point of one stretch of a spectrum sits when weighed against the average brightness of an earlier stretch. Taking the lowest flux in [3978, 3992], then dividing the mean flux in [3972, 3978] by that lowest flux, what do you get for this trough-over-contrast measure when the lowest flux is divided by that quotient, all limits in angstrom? 18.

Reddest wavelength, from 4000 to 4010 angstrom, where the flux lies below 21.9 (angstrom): 4007.0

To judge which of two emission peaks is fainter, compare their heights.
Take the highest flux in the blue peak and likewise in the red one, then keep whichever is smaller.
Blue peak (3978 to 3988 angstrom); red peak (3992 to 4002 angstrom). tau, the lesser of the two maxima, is 21.7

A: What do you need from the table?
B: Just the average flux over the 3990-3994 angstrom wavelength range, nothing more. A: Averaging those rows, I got 23.8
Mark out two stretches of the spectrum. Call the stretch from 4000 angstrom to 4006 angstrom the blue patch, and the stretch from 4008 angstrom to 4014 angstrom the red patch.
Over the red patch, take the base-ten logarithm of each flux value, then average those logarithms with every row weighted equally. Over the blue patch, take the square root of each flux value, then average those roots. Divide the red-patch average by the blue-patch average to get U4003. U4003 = 0.286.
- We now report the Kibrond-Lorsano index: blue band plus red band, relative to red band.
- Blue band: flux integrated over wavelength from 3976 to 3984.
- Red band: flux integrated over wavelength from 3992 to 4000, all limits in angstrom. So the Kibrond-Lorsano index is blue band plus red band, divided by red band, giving 1.86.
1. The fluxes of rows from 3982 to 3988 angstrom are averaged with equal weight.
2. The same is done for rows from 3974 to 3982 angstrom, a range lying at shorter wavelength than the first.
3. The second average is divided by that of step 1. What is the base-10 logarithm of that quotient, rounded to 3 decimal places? -0.032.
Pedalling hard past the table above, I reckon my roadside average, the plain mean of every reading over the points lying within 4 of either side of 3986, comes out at 21.6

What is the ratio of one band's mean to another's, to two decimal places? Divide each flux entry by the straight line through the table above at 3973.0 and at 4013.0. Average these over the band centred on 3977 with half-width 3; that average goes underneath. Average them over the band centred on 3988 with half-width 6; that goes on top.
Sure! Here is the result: 1.05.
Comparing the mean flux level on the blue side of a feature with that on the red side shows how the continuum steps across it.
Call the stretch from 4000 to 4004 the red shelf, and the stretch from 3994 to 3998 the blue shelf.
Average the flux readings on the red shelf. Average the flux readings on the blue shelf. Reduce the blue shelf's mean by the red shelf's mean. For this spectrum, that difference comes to -1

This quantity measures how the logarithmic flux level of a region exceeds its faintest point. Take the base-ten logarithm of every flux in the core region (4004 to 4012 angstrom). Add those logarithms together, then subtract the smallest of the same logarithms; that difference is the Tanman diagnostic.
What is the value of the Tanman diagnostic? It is 3.985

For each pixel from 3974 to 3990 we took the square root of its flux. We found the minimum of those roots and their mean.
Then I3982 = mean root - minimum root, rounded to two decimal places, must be 0.26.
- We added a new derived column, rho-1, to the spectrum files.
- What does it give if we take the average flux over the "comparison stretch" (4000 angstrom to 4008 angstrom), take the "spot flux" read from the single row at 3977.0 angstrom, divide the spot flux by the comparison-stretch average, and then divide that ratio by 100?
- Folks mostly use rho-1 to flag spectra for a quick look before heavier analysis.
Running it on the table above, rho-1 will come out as 0.0090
